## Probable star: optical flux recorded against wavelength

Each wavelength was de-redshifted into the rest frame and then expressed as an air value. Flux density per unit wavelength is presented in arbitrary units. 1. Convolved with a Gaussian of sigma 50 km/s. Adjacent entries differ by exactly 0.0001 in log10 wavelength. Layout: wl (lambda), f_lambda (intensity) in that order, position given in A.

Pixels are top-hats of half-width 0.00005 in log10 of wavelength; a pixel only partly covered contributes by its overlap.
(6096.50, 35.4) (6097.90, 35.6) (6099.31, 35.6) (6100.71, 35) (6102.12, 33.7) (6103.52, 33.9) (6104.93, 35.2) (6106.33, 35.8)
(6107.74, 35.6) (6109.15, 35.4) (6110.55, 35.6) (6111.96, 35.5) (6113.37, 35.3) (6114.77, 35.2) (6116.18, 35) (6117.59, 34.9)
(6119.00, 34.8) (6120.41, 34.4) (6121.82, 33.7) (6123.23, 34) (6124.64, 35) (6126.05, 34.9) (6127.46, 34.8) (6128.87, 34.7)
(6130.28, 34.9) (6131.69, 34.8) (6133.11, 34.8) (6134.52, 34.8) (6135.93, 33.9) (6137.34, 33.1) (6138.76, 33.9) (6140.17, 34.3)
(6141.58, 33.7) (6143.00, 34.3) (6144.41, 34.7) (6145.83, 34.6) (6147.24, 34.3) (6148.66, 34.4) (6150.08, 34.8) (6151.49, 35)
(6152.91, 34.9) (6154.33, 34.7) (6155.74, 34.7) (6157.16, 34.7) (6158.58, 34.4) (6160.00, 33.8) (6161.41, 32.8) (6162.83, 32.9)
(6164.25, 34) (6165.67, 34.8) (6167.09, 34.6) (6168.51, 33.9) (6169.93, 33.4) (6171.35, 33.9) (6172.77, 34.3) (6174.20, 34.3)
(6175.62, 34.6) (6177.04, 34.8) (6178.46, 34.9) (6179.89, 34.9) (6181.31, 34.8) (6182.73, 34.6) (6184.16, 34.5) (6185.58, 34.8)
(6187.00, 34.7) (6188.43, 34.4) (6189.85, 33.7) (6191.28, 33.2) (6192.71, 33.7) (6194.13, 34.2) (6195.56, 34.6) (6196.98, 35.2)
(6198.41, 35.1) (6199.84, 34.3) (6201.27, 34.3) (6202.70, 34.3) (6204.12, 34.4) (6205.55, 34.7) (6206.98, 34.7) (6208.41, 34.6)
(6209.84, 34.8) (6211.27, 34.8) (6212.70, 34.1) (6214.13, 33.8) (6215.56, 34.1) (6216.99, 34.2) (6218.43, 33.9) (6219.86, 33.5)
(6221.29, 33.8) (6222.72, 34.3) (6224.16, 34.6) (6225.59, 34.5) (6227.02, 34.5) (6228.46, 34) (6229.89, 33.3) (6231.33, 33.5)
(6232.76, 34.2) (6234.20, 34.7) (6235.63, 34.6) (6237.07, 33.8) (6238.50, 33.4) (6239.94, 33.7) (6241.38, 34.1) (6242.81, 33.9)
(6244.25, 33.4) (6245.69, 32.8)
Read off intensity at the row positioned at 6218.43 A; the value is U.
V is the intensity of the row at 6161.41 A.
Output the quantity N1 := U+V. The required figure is 66.7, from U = 33.9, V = 32.8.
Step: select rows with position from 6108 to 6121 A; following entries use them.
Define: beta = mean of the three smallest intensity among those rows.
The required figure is 34.7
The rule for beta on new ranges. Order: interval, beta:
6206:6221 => 33.7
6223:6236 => 33.6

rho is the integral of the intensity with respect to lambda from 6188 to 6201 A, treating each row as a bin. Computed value 445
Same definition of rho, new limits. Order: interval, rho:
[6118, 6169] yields 1752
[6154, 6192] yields 1302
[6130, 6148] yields 617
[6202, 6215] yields 448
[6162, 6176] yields 476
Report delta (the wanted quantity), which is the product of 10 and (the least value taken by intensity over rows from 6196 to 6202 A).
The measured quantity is 343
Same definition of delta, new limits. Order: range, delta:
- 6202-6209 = 343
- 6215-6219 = 339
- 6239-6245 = 334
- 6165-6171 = 334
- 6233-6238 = 338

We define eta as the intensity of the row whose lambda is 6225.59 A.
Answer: 34.5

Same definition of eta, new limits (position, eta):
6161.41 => 32.8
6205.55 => 34.7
